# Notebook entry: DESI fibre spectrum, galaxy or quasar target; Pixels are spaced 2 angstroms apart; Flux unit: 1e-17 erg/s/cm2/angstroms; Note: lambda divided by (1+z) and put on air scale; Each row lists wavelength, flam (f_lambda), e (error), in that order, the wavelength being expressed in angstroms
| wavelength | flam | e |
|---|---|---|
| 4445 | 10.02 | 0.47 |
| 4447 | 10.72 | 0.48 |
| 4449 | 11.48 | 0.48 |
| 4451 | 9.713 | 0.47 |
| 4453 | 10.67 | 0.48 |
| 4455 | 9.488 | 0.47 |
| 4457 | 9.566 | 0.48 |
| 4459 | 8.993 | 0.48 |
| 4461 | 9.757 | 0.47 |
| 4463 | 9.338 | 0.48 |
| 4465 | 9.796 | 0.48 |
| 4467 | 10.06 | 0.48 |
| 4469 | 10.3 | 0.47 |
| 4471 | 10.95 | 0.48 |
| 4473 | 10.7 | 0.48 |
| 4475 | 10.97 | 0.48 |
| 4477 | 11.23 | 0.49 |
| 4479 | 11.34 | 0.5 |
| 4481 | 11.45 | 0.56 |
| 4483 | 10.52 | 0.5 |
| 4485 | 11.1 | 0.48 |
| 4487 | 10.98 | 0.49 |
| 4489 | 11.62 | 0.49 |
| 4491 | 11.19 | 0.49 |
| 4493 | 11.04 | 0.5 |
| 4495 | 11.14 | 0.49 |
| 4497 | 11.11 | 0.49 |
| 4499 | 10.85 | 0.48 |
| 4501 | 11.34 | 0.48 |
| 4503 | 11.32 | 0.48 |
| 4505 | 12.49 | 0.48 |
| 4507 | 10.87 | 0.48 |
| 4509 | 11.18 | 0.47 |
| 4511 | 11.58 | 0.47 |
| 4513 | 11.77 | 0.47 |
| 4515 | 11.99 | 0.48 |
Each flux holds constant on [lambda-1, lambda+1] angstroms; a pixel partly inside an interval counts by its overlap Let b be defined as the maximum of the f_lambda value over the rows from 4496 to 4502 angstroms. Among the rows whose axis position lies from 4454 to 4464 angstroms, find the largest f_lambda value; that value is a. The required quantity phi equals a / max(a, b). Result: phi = 0.86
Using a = 9.757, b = 11.34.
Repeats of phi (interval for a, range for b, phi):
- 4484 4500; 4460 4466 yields 1.00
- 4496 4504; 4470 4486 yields 0.99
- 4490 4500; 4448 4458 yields 0.97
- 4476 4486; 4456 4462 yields 1.00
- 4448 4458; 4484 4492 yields 0.99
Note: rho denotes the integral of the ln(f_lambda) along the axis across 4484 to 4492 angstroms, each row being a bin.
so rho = 19.3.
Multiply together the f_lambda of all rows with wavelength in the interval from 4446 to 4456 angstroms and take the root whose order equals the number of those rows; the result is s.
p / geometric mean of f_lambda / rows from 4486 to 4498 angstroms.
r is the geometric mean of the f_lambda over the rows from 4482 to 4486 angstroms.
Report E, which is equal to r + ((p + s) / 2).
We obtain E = 21.6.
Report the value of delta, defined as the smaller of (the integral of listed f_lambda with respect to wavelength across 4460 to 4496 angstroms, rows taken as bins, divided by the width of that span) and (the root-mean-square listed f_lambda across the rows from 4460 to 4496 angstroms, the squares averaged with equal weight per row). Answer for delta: 10.7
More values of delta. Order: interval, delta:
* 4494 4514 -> 11.4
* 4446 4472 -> 10.1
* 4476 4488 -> 11.1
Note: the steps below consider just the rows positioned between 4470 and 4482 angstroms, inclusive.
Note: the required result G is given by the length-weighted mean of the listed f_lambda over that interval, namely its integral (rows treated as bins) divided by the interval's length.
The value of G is 11.1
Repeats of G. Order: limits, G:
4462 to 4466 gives 9.6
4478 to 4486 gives 11.1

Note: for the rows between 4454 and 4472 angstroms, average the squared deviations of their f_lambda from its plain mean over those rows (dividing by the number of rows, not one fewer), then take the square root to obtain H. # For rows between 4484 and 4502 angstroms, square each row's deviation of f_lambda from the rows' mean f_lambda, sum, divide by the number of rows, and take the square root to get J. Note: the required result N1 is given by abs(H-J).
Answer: 0.3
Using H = 0.54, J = 0.21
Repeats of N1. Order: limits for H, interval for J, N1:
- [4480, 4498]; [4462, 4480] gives 0.4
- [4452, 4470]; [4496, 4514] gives 0.0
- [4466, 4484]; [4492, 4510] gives 0.0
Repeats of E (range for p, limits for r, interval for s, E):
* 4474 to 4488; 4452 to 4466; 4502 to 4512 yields 20.9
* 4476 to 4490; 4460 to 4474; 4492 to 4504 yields 21.3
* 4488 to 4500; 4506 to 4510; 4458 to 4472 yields 21.5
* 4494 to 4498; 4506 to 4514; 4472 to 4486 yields 22.4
